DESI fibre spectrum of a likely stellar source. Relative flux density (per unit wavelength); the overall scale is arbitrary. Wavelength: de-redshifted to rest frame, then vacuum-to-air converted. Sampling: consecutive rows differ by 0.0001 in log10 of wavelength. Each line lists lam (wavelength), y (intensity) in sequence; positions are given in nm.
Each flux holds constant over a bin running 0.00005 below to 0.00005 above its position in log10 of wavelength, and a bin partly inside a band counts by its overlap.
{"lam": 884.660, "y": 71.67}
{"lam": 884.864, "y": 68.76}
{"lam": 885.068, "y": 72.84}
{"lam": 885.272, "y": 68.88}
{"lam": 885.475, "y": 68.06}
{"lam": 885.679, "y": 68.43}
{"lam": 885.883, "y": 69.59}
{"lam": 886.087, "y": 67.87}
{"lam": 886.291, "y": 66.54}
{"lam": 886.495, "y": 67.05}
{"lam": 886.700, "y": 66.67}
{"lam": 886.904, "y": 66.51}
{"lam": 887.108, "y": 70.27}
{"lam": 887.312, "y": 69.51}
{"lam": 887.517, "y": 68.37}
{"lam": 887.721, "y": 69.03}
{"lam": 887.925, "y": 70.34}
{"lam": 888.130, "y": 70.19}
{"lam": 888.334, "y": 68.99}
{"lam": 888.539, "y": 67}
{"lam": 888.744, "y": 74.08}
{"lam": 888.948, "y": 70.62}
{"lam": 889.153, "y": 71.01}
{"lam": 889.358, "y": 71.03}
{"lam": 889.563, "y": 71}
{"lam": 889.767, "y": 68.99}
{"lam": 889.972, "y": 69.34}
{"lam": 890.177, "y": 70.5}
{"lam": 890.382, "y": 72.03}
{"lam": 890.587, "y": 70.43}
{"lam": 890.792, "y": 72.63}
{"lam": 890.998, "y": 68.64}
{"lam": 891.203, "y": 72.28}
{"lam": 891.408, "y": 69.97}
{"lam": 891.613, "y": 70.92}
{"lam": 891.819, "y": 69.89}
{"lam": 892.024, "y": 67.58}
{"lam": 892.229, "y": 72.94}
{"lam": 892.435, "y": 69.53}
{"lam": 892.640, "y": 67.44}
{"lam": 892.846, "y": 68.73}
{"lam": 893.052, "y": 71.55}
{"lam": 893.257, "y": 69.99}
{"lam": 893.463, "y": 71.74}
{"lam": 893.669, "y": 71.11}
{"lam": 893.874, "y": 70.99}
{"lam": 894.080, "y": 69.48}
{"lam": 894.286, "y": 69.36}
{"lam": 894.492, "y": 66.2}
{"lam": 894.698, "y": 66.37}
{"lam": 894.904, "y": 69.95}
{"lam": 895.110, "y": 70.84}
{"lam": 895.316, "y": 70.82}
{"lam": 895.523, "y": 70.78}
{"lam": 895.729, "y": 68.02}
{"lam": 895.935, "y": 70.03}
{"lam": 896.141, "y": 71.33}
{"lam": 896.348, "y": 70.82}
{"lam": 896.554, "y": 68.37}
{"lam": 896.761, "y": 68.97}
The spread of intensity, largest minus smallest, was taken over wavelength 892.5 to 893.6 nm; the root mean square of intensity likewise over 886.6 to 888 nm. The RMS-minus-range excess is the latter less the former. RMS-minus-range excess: 64.4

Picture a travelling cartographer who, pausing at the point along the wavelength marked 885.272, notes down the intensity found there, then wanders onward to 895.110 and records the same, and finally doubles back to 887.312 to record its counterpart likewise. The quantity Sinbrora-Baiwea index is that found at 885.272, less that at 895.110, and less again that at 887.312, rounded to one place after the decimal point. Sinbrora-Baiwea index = -71.5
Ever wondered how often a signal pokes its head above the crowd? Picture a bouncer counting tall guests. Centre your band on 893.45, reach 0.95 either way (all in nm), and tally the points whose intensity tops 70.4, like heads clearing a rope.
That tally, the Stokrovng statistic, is 4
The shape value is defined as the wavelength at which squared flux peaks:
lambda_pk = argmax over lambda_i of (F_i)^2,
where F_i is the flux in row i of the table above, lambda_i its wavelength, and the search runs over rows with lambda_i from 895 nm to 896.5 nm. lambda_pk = 896.141 nm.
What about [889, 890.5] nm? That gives 890.382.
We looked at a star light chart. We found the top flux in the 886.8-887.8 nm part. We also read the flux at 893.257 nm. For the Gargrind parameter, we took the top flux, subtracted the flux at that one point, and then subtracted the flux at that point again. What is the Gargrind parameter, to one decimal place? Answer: -69.7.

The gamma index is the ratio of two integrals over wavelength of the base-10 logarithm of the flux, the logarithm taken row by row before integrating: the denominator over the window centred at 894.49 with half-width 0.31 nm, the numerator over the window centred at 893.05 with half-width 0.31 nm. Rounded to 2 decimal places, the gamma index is 1.01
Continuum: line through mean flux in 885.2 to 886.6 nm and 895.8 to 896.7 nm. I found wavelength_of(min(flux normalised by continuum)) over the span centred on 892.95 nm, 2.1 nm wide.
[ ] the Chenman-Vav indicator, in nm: 892.640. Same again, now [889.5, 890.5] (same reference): 889.767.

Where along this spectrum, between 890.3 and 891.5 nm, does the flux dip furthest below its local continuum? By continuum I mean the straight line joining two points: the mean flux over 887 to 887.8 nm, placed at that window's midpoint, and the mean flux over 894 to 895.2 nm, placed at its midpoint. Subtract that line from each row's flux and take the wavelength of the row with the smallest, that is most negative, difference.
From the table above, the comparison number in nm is 890.998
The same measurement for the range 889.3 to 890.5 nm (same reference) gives 889.767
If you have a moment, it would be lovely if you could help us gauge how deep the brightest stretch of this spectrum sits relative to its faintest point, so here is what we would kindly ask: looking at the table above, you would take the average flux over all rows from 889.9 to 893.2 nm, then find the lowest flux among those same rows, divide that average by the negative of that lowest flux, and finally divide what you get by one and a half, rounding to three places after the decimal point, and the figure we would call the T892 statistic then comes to -0.695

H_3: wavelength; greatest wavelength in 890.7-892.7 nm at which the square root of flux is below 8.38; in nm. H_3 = 892.640 nm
